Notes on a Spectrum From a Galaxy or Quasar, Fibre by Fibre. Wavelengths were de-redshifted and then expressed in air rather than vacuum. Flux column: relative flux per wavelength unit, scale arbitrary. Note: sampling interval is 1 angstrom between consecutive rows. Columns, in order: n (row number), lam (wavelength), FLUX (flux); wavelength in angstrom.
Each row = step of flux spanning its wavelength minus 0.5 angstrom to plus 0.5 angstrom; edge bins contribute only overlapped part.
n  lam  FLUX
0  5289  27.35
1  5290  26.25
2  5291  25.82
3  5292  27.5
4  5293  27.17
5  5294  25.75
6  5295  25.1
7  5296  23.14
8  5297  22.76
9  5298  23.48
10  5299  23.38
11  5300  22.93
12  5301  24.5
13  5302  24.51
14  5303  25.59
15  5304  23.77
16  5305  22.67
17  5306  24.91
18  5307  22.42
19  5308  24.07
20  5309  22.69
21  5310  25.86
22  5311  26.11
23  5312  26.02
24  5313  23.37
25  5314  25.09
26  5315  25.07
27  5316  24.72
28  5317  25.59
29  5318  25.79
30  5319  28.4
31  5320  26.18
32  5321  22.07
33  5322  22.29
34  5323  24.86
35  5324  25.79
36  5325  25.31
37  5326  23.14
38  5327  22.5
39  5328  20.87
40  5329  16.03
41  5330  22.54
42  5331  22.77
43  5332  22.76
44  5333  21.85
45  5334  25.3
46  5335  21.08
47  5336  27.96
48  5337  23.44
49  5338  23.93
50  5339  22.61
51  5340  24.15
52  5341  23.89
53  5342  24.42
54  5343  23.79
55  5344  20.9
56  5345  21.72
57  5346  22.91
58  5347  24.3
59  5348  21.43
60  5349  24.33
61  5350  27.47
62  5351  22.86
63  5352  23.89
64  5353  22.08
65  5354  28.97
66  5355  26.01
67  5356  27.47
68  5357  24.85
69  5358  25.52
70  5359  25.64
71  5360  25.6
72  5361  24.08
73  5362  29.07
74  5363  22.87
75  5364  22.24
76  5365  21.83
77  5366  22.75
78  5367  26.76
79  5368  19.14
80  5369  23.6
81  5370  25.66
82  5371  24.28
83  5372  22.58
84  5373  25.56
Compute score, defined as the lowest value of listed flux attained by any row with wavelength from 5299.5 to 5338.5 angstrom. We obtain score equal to 16.03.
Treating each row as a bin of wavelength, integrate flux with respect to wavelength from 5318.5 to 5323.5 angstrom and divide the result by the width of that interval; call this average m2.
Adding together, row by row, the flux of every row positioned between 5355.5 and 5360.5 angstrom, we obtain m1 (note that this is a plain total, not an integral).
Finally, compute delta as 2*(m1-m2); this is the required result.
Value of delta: 209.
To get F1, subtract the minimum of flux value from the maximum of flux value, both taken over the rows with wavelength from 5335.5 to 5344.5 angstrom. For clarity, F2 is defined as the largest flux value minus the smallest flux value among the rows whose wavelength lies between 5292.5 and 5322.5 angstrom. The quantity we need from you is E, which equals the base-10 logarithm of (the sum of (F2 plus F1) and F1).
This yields 1.31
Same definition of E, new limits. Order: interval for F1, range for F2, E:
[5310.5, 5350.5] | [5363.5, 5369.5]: 1.51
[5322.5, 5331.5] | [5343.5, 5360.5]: 1.44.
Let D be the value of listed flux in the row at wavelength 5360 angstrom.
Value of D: 25.6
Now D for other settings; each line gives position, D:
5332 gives 22.76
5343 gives 23.79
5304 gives 23.77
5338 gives 23.93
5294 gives 25.75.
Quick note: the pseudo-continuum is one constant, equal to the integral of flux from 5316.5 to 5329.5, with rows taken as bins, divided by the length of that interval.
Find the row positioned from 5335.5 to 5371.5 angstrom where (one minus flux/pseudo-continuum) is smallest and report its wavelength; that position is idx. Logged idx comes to 5362 angstrom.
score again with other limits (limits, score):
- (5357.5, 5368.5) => 19.14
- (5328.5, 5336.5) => 16.03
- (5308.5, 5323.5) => 22.07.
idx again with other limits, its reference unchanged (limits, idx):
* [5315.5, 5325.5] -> 5319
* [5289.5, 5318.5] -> 5292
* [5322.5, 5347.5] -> 5336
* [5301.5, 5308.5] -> 5303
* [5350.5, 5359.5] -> 5354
